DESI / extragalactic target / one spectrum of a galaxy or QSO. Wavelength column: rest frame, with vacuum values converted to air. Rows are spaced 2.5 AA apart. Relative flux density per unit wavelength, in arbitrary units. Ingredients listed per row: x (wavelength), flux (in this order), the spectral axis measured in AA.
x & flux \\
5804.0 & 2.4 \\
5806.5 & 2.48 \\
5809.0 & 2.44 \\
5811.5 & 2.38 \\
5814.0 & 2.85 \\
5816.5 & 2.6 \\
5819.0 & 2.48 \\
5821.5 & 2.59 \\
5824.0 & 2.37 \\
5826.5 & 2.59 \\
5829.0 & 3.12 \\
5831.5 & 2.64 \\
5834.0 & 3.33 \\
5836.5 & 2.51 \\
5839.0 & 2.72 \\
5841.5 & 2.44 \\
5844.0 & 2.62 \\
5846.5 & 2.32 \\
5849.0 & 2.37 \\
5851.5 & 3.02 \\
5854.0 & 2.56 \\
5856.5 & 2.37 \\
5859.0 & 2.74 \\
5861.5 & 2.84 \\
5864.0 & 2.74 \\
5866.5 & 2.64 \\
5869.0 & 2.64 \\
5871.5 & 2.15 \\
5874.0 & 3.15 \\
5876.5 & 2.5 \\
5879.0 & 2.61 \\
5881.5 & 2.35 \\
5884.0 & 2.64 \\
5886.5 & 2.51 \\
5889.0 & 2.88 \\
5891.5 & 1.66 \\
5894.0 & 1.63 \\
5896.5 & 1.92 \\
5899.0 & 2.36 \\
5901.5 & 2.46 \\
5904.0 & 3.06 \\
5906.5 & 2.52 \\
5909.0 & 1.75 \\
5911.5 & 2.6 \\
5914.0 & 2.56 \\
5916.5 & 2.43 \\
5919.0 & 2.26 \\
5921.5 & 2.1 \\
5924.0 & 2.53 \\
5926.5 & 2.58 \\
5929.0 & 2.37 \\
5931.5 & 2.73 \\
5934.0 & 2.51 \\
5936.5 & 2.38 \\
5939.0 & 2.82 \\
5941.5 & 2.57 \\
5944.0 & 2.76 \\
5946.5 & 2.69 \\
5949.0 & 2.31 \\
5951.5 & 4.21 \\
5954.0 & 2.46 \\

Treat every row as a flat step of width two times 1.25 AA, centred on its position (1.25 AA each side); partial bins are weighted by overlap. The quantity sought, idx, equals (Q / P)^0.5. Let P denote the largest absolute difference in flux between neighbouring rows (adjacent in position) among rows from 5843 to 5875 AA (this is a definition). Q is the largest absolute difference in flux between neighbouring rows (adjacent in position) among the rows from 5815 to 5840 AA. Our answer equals 0.91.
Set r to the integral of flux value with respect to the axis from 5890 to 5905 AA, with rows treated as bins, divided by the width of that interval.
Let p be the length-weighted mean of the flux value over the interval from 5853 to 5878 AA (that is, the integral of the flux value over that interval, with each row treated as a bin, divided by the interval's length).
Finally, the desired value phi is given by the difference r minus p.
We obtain -0.45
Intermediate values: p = 2.63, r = 2.18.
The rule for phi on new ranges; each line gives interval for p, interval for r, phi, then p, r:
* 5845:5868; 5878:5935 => -0.23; 2.62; 2.39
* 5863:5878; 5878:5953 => -0.14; 2.63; 2.49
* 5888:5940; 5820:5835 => 0.38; 2.38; 2.76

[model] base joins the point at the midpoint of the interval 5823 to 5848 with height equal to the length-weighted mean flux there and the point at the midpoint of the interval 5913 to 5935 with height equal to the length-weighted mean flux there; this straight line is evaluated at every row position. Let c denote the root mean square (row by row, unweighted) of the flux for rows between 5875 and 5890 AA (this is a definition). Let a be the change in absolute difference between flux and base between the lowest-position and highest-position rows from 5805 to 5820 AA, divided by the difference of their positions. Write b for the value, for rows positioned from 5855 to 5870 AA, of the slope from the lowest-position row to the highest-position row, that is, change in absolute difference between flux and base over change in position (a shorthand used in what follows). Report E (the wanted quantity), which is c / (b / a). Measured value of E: 0.4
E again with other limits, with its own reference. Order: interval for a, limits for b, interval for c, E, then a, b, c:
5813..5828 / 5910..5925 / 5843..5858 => 2.2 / -0.003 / 0.00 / 2.55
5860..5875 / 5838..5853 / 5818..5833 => 2.7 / 0.027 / 0.03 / 2.64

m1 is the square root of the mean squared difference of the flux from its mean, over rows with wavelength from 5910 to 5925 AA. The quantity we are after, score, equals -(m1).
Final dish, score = -0.18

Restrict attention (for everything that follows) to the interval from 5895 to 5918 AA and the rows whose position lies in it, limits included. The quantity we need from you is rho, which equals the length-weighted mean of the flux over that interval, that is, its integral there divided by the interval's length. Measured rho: 2.40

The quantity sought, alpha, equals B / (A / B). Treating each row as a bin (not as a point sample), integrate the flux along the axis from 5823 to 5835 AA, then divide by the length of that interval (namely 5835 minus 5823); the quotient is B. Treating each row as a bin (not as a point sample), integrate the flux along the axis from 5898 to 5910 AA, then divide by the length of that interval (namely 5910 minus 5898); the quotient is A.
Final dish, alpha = 3.2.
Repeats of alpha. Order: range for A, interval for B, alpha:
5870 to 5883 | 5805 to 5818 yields 2.5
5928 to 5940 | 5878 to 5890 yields 2.6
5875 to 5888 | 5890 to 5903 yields 1.6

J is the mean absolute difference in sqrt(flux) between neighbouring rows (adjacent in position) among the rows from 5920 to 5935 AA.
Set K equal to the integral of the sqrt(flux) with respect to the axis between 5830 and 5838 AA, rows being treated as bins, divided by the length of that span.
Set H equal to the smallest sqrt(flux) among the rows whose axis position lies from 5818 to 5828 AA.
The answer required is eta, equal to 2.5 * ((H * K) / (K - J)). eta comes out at 4.04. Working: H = 1.54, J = 0.081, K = 1.68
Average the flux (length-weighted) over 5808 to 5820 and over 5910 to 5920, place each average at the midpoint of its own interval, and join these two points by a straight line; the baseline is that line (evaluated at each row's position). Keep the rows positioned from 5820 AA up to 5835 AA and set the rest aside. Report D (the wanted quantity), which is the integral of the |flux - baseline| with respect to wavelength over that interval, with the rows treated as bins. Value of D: 4.19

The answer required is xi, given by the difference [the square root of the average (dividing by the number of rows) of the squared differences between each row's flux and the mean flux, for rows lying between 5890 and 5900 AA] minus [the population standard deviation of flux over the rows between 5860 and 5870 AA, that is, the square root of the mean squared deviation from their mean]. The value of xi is 0.21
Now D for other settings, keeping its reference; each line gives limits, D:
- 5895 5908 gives 3.68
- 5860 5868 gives 1.88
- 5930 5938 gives 1.18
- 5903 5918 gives 4.00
